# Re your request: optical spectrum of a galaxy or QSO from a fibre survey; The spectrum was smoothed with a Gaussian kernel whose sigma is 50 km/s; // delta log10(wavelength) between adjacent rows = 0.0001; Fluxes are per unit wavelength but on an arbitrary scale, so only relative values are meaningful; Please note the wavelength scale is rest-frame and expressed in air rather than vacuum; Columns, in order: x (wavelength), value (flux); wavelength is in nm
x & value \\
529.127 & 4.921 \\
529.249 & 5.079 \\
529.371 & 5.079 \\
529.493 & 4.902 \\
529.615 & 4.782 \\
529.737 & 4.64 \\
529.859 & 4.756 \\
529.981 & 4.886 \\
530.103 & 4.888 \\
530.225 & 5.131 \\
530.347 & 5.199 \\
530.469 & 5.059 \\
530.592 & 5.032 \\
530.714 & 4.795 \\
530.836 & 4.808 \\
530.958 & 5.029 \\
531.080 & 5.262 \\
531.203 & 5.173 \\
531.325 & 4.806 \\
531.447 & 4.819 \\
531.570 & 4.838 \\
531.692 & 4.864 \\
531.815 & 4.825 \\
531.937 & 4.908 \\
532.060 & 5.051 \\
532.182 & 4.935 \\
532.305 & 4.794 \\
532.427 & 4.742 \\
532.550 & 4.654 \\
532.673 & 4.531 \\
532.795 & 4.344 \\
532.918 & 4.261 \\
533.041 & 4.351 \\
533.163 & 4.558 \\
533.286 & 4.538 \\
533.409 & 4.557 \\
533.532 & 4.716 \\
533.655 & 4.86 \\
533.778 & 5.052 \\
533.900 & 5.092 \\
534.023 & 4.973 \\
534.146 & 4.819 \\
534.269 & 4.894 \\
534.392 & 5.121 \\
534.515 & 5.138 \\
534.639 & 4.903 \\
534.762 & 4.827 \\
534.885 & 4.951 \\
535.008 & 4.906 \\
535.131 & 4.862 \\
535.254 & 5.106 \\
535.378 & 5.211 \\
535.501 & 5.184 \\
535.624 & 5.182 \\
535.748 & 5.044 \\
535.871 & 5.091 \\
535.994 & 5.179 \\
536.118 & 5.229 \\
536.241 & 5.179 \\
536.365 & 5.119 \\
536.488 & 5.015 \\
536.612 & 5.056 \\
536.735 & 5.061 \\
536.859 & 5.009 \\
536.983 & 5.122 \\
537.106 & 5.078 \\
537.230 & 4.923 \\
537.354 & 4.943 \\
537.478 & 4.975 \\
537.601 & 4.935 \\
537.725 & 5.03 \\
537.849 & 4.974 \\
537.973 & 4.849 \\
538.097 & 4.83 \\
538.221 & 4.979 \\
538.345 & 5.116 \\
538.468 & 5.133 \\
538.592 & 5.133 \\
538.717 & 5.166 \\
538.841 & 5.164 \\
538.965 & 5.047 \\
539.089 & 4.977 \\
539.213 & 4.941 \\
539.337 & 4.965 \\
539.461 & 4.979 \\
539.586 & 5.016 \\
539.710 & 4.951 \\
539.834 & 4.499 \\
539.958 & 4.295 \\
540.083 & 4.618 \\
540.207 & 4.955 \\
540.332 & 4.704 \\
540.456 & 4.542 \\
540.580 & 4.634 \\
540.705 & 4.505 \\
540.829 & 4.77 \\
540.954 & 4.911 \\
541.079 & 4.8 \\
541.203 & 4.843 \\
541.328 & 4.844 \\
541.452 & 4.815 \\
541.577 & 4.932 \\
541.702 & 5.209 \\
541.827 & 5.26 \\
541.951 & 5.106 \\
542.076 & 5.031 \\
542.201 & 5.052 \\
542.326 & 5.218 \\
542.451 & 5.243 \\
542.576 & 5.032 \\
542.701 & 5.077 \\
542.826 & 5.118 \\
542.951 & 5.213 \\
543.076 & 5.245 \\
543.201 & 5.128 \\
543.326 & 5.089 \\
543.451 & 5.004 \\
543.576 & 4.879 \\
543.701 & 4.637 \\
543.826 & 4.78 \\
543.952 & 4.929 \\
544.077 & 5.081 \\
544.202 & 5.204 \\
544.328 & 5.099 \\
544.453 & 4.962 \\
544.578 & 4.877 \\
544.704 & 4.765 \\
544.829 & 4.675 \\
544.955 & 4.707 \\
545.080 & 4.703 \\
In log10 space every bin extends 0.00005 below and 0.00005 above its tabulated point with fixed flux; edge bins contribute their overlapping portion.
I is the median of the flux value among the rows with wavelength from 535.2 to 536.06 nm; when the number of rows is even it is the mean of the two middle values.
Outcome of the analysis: 5.18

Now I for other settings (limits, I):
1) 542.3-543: 5.17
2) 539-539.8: 4.97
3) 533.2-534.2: 4.84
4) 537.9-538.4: 4.91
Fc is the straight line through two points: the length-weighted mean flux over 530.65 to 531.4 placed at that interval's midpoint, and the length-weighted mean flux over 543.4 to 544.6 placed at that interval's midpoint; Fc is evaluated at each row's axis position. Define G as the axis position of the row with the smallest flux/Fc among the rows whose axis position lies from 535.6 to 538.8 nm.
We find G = 538.097 nm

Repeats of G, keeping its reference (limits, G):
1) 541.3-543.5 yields 541.452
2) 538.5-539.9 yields 539.834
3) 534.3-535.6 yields 534.762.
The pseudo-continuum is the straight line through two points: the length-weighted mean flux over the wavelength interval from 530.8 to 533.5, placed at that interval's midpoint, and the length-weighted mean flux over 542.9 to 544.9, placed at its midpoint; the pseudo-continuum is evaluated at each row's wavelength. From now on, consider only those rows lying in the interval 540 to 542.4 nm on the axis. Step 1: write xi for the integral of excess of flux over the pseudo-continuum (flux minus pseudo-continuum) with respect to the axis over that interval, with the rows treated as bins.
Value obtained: -0.1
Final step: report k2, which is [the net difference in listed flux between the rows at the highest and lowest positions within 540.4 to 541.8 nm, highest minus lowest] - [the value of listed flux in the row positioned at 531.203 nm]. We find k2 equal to -4.51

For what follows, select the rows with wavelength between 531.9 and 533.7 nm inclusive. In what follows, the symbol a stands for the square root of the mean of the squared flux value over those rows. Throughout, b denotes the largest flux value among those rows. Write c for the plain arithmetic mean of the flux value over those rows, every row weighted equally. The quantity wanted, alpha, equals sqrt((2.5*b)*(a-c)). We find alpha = 0.26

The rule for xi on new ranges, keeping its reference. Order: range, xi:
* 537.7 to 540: 0.2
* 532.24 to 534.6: -0.1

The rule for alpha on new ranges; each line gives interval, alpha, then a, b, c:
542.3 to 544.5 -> 0.18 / 5.05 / 5.245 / 5.05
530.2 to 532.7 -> 0.21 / 4.92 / 5.262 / 4.92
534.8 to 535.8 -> 0.14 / 5.06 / 5.211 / 5.06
